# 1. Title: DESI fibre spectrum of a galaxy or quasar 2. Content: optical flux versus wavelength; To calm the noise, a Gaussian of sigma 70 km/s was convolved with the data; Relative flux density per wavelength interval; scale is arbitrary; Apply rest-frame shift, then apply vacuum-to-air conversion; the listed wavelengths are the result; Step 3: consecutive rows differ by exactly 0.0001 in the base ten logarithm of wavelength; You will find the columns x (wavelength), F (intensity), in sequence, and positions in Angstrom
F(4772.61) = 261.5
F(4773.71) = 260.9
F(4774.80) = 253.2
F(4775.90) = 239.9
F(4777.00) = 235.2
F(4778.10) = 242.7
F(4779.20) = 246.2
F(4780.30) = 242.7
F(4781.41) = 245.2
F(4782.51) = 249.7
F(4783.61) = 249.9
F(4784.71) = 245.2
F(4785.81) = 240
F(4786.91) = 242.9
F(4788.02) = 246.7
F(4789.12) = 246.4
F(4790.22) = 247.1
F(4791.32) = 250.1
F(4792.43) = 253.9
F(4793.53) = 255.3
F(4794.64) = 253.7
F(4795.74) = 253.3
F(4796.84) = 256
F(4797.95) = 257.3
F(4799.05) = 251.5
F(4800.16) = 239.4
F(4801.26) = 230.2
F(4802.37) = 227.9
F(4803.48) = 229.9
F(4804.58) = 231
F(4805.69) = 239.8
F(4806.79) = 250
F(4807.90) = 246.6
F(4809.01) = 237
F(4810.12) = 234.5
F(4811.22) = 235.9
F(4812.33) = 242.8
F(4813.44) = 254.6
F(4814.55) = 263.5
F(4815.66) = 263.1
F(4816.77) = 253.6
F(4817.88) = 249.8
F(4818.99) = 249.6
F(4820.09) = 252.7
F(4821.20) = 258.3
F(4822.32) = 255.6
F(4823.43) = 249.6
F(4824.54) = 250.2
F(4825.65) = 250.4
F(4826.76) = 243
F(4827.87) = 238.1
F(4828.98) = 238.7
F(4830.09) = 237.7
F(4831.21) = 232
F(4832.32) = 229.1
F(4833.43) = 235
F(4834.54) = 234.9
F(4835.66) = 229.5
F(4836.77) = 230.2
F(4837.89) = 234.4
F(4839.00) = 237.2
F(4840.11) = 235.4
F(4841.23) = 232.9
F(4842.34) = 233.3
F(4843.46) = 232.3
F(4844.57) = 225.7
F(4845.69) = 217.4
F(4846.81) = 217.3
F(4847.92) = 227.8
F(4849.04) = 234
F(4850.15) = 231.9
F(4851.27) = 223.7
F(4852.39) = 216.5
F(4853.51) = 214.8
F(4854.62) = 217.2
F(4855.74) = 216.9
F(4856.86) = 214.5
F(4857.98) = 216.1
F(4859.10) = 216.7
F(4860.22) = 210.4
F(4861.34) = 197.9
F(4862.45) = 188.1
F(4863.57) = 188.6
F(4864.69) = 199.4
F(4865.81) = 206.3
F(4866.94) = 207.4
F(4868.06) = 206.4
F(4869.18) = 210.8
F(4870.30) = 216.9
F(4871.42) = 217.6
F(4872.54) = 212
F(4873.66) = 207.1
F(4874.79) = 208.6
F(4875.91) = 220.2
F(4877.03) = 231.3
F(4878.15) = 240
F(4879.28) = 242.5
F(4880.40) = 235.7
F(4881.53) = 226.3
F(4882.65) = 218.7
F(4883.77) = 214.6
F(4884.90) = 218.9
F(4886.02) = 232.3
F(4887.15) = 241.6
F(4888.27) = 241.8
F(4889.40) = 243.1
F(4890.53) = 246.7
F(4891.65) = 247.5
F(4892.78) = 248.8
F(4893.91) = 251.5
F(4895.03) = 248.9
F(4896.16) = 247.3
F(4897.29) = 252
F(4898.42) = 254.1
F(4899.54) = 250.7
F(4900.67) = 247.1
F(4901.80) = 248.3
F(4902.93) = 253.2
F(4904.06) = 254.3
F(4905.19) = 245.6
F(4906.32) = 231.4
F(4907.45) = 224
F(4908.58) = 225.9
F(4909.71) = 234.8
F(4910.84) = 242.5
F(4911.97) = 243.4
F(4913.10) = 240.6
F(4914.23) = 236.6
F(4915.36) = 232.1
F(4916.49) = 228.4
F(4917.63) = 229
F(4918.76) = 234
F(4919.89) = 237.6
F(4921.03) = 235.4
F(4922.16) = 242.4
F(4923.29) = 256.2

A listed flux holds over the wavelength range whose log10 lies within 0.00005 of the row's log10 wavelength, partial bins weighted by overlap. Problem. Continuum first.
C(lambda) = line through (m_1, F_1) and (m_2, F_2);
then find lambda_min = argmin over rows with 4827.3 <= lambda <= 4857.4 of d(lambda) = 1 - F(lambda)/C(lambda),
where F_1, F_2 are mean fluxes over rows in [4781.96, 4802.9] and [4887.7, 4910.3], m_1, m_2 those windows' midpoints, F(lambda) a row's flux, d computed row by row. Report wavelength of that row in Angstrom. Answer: 4828.98 Angstrom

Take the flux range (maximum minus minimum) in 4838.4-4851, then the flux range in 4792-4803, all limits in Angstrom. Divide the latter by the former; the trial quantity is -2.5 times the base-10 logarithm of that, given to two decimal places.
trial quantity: -0.42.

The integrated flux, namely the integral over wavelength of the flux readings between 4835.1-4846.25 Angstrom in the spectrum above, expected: 2573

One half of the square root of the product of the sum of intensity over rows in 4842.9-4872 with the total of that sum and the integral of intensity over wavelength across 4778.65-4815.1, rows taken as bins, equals 4497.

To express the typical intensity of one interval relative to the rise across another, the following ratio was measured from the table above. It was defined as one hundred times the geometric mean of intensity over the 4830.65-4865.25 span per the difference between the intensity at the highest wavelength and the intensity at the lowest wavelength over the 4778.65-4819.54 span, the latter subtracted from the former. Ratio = 6507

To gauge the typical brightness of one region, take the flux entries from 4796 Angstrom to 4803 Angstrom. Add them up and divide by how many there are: 244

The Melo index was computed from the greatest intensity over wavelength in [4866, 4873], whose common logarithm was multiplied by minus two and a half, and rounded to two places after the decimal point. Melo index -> -5.84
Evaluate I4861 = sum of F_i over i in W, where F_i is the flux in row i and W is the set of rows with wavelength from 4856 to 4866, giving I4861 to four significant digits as 1838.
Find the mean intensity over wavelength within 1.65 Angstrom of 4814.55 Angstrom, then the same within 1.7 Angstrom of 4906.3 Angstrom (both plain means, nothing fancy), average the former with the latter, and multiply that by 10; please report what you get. 2470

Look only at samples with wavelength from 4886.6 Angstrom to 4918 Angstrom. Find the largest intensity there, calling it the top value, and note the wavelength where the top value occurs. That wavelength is 4904.06 Angstrom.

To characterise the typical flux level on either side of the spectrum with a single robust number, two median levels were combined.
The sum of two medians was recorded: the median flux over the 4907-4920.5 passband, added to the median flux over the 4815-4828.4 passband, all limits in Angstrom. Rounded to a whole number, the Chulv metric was 485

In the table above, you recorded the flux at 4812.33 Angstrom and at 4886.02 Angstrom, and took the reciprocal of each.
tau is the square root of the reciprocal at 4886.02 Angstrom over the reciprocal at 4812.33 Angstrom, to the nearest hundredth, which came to 1.02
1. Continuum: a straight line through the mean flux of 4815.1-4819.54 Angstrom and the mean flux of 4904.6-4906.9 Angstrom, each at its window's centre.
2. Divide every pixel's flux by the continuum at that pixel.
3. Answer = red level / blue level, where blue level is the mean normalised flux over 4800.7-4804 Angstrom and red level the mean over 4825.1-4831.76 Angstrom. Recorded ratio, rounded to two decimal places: 1.07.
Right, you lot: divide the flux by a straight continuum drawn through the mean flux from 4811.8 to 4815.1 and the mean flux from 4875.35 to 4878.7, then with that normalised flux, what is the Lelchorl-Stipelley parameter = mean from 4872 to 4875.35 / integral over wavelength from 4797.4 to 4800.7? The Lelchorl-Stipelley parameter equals 0.28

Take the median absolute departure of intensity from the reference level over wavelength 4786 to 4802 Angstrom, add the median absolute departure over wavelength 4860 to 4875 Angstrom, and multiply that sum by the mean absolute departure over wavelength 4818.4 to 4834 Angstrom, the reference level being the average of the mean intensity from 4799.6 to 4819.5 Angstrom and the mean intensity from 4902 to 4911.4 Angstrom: 371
